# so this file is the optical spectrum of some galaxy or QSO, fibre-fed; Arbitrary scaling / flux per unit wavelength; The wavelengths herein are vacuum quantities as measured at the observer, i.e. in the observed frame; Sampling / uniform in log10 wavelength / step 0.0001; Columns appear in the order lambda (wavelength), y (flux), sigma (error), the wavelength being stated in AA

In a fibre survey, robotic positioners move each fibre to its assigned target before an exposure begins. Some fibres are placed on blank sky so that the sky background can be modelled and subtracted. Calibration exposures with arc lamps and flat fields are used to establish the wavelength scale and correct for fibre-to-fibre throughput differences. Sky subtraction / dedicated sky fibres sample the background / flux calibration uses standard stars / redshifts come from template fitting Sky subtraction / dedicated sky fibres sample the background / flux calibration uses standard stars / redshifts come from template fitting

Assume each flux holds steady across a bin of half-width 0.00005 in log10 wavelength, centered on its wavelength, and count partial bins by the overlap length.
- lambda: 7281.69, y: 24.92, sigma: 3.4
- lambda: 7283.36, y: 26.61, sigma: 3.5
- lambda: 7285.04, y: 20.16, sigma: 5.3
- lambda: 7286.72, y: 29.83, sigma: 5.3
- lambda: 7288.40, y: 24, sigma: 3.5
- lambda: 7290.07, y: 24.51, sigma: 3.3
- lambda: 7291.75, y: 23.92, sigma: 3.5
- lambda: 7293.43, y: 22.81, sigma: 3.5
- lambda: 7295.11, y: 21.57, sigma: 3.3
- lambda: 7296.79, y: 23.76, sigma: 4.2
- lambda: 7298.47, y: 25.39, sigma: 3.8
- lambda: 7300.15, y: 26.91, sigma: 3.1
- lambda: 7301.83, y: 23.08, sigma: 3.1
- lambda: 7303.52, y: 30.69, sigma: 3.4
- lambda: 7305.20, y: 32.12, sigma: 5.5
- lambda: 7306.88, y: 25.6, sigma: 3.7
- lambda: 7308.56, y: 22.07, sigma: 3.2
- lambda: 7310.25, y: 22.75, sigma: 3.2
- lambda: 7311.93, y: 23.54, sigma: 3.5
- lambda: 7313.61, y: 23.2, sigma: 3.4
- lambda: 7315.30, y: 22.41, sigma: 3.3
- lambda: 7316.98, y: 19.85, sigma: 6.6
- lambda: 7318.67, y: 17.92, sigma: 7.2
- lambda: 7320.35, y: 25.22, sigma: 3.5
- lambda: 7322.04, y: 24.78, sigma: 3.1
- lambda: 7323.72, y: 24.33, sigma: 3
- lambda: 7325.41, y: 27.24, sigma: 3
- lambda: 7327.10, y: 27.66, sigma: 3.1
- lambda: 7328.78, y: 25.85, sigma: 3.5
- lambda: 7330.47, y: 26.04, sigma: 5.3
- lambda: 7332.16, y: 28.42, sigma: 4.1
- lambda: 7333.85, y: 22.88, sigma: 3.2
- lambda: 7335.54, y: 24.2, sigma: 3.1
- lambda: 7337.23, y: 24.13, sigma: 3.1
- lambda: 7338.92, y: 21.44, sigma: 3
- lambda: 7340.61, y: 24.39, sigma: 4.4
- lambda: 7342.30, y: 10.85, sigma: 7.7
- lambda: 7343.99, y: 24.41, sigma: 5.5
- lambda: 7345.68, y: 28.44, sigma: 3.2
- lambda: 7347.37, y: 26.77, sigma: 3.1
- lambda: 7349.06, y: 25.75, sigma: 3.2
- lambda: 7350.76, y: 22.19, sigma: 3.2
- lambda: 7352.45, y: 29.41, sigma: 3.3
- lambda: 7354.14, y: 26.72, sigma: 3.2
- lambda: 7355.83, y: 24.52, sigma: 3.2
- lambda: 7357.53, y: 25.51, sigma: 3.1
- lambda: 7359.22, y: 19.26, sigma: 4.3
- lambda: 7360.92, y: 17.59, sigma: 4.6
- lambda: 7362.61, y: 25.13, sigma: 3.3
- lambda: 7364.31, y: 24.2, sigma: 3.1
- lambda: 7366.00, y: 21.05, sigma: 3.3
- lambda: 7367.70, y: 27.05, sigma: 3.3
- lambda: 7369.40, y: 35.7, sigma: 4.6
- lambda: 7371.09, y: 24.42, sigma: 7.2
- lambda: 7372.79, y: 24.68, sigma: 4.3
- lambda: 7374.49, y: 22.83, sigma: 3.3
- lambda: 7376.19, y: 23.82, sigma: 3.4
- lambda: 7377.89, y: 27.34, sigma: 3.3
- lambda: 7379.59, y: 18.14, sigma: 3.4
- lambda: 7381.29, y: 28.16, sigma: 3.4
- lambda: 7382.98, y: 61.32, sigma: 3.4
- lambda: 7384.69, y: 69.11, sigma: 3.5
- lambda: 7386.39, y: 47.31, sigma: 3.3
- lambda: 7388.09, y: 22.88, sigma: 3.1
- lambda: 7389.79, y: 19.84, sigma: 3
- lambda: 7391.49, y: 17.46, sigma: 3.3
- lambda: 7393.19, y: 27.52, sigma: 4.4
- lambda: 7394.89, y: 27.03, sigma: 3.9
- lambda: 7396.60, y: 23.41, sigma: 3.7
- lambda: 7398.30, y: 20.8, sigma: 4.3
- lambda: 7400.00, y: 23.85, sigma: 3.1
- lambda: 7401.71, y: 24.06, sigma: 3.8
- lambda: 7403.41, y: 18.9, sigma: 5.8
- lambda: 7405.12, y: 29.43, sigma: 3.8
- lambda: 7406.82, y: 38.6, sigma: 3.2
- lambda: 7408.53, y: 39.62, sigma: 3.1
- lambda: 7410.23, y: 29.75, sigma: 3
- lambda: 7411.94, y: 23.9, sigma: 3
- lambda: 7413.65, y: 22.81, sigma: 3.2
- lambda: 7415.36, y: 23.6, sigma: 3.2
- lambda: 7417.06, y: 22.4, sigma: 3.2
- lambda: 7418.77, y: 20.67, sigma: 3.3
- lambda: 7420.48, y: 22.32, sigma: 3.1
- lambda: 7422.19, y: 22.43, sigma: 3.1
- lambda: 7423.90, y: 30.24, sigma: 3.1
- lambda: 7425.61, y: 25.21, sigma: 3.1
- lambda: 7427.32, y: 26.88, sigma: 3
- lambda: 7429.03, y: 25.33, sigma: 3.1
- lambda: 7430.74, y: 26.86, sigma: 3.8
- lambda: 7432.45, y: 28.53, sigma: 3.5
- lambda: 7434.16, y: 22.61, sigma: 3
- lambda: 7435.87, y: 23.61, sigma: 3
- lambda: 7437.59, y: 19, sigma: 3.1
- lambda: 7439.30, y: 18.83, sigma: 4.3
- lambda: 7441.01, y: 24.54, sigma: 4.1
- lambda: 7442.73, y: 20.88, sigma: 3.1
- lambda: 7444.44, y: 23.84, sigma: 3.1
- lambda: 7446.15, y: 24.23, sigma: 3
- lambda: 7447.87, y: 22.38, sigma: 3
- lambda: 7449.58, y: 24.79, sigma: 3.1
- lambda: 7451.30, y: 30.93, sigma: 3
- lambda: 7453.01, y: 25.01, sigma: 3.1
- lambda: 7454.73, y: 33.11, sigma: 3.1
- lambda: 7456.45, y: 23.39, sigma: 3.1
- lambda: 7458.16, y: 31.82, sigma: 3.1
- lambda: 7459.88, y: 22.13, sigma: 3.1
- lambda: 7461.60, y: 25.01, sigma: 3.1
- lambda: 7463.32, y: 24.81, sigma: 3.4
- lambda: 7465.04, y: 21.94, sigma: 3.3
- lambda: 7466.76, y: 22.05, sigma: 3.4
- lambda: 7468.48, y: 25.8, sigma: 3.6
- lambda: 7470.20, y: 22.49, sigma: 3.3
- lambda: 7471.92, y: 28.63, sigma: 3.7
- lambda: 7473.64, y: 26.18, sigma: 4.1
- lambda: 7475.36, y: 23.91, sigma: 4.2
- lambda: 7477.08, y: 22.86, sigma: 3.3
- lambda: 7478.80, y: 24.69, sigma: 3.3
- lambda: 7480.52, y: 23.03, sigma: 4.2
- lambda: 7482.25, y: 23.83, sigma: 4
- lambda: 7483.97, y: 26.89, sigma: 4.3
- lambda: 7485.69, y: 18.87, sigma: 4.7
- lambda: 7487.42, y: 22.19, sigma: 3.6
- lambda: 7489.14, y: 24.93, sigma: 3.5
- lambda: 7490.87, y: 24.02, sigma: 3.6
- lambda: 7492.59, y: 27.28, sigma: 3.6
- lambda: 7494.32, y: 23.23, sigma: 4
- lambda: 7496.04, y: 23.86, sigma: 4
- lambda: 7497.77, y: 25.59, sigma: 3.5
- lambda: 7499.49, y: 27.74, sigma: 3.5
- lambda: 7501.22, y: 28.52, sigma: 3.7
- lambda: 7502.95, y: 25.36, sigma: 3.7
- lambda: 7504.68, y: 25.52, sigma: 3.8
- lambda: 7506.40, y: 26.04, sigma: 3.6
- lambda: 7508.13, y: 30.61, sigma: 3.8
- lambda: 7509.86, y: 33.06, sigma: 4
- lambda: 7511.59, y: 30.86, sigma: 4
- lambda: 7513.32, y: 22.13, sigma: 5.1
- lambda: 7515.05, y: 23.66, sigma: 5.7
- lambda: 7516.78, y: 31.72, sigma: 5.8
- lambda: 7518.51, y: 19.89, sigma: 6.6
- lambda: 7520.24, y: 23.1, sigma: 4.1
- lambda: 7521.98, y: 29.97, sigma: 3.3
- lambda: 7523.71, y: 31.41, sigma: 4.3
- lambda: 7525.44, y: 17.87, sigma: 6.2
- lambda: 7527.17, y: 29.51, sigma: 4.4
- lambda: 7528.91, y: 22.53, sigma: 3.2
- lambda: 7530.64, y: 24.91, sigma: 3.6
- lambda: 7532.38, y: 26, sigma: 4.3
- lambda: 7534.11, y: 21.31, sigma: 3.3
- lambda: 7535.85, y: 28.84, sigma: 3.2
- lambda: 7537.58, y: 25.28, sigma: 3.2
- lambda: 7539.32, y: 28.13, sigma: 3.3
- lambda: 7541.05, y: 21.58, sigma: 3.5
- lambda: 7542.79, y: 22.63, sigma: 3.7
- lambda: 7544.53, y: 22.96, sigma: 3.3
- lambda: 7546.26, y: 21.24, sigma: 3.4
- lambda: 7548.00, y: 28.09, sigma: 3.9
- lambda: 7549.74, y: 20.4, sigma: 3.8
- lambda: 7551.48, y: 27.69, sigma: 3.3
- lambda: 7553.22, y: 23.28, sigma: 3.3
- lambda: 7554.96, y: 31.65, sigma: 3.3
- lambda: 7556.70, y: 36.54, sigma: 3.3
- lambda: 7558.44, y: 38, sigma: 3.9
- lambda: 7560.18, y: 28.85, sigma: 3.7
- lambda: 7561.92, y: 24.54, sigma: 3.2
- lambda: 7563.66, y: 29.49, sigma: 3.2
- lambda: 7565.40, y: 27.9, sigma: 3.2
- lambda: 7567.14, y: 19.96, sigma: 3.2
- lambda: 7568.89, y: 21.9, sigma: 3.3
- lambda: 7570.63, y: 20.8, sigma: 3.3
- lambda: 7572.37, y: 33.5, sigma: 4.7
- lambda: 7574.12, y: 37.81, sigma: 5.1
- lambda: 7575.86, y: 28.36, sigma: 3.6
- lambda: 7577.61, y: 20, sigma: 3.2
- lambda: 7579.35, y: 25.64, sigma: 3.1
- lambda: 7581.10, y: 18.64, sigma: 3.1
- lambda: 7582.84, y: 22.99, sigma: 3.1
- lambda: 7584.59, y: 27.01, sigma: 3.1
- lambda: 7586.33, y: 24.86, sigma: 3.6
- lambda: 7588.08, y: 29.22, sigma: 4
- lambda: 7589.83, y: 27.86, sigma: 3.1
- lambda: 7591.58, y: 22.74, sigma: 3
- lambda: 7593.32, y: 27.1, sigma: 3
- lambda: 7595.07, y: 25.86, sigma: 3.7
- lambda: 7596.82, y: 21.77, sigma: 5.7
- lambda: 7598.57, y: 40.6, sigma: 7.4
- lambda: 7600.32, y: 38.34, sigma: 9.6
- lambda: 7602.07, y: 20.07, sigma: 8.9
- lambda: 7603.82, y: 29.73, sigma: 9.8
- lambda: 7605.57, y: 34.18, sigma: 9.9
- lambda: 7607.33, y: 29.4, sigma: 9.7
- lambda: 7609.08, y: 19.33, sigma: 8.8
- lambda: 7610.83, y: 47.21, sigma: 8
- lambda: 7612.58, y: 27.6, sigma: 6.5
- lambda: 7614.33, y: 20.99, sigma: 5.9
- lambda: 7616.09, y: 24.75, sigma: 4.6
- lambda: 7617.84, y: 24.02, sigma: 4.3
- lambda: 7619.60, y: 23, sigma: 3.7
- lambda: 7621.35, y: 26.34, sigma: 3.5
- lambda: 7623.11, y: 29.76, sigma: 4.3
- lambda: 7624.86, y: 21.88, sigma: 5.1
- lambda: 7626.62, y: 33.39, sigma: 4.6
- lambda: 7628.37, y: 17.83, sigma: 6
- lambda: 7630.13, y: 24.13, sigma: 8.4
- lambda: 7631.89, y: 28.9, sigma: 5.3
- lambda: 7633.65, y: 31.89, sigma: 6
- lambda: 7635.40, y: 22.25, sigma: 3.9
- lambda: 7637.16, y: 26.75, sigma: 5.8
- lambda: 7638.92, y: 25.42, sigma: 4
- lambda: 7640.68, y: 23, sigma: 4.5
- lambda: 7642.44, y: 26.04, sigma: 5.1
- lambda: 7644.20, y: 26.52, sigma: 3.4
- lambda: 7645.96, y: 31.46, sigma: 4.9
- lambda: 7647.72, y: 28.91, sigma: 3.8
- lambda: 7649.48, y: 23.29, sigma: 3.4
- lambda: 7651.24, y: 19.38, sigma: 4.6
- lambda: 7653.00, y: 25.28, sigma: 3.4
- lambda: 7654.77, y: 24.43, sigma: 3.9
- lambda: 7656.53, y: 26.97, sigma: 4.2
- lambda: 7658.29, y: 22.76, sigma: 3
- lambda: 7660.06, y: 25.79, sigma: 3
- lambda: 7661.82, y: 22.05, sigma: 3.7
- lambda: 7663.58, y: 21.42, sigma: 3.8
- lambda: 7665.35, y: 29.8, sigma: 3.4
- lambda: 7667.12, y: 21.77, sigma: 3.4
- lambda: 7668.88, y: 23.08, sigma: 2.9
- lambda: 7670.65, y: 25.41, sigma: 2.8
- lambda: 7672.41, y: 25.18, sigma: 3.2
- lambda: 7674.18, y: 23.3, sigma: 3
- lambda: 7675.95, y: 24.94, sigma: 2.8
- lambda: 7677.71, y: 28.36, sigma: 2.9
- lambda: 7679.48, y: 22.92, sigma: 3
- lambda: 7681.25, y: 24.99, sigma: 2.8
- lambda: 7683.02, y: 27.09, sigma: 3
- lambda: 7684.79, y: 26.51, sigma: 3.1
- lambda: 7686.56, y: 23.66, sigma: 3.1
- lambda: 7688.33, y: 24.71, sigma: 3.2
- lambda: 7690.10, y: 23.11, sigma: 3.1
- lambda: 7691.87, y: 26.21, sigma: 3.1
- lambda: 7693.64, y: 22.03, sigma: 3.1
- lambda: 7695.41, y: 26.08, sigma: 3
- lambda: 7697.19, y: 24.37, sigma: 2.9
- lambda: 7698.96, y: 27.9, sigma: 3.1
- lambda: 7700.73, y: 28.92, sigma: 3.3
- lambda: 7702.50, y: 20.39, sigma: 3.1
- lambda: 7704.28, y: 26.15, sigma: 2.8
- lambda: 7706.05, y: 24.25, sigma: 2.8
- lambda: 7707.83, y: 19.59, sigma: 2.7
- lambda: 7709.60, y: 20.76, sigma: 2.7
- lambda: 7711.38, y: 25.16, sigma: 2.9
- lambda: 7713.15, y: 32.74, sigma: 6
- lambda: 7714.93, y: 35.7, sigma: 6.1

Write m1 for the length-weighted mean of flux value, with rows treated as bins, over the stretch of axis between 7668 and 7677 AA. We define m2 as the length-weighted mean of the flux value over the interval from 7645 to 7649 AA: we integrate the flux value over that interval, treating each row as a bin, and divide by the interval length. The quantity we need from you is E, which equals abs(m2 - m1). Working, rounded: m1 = 24.5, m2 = 29.4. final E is 5.0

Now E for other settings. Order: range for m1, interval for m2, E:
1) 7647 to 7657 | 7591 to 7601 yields 4.9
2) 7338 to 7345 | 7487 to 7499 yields 4.1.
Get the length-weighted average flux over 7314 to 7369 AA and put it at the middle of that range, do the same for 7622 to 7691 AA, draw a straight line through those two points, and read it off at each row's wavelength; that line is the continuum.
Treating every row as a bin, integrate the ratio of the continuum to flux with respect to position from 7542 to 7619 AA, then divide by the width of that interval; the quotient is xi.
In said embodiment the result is 0.96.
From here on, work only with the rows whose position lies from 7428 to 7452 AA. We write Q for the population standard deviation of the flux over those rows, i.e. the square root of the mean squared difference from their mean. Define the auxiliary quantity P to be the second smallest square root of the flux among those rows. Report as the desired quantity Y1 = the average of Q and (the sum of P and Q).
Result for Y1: 5.4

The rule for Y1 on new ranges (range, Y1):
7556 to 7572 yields 8.4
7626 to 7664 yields 6.0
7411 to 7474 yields 5.4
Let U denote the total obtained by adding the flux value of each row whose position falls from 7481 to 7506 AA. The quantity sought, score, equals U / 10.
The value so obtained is 34.8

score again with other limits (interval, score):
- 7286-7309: 35.6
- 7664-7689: 35.2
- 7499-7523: 37.8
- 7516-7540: 36.0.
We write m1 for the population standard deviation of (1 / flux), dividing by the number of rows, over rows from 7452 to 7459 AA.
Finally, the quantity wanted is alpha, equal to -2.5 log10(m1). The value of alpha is 5.7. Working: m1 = 0.005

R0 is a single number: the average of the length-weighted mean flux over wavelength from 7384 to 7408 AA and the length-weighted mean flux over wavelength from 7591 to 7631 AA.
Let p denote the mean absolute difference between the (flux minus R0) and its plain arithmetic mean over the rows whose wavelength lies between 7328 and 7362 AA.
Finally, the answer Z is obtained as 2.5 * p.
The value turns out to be 7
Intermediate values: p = 2.9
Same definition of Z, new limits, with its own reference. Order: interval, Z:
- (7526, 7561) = 10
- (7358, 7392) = 24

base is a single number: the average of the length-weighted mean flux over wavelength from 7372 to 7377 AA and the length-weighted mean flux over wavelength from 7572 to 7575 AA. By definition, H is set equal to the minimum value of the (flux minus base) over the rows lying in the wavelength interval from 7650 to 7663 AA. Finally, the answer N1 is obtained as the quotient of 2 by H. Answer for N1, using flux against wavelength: -0.19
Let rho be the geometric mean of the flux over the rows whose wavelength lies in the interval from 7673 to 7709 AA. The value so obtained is 24.7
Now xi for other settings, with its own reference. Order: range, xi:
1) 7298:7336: 0.98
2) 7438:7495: 1.02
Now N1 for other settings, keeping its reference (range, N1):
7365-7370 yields -0.23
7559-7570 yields -0.20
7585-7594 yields -0.28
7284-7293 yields -0.21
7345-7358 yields -0.26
